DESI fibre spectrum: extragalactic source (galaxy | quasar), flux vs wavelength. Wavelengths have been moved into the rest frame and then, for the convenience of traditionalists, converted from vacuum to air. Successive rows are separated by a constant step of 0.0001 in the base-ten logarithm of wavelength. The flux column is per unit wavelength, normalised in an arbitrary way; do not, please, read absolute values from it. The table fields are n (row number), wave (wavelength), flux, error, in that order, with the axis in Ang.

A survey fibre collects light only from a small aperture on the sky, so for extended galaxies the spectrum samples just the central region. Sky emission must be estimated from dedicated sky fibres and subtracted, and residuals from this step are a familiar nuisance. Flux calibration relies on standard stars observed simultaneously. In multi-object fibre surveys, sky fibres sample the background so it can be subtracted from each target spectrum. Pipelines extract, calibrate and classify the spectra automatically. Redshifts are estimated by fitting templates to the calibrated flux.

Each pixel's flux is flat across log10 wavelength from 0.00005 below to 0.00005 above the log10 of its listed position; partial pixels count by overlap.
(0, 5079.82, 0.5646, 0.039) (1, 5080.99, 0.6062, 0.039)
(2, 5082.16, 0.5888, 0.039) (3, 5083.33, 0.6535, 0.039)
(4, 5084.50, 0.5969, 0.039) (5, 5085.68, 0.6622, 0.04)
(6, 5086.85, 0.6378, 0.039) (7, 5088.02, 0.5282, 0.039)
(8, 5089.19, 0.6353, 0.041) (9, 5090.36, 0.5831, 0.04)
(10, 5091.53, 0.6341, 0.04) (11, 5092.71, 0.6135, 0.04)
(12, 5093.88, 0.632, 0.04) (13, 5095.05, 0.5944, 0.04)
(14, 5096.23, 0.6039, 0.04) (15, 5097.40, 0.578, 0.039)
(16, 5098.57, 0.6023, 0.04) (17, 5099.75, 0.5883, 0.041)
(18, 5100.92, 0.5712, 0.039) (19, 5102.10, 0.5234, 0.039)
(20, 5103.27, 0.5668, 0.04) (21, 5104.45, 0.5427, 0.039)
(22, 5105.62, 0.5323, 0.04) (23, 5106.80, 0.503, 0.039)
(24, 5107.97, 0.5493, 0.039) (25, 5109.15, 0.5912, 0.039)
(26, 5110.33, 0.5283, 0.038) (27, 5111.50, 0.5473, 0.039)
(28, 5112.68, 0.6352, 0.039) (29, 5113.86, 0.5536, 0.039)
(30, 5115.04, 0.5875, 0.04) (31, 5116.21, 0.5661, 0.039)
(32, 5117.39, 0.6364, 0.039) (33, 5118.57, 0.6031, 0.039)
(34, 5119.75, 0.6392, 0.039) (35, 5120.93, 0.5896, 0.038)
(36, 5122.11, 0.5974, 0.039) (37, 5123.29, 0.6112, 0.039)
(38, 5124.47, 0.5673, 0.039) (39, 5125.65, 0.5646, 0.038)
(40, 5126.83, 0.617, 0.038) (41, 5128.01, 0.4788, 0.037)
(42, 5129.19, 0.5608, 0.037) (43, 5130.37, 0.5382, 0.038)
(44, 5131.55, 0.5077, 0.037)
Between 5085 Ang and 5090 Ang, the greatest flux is 0.6622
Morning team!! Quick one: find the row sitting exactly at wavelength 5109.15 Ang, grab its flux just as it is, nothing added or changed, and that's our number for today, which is 0.5912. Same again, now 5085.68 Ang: 0.6622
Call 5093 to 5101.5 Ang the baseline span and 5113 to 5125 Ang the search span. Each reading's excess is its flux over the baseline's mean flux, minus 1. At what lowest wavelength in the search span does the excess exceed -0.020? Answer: 5115.04 Ang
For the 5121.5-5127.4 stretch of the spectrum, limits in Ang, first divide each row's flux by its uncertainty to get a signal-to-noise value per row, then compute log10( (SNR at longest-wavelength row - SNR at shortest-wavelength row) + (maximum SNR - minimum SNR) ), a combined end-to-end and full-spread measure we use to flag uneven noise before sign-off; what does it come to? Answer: 0.4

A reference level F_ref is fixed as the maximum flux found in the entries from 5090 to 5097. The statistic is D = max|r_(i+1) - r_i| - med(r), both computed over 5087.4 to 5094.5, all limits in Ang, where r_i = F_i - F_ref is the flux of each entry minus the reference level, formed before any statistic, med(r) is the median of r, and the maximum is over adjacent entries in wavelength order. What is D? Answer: 0.12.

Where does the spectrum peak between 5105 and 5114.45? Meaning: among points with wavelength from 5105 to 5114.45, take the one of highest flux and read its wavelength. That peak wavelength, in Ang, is 5112.68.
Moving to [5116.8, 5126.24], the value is 5119.75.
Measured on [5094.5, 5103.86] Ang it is 5096.23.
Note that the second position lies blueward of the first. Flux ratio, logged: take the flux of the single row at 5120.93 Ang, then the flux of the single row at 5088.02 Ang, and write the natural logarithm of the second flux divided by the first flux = -0.11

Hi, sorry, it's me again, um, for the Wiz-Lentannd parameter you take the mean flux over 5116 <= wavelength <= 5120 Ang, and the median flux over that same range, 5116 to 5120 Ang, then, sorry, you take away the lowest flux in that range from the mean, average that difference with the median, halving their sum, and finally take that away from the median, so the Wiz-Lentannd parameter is 0.287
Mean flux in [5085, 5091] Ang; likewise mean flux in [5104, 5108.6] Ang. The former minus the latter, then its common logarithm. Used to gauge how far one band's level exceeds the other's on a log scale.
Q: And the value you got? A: -1.11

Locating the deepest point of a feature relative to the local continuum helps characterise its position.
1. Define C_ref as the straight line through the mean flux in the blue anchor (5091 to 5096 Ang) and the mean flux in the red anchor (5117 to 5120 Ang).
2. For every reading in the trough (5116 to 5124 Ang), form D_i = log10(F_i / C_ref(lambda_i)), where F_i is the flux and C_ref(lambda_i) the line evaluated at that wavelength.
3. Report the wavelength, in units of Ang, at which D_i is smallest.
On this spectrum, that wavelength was 5116.21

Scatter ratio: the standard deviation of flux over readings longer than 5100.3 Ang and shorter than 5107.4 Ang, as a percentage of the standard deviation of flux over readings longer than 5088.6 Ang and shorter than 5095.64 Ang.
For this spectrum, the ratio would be 116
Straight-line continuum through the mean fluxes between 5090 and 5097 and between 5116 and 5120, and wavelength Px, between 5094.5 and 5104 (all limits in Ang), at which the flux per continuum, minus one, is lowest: 5102.10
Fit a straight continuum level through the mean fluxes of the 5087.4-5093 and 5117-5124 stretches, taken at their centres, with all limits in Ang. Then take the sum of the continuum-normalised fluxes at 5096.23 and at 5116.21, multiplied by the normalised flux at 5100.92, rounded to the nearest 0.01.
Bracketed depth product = 1.83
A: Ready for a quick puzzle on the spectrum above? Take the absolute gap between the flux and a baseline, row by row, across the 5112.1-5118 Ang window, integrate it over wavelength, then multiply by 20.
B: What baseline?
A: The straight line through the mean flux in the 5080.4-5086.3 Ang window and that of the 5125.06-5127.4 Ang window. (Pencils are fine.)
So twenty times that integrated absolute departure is 3.8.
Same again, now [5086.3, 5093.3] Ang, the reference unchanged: 4.2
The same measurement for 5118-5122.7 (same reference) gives 1.4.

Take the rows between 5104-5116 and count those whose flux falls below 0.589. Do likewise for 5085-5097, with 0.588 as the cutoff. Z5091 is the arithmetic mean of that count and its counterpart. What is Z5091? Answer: 5.0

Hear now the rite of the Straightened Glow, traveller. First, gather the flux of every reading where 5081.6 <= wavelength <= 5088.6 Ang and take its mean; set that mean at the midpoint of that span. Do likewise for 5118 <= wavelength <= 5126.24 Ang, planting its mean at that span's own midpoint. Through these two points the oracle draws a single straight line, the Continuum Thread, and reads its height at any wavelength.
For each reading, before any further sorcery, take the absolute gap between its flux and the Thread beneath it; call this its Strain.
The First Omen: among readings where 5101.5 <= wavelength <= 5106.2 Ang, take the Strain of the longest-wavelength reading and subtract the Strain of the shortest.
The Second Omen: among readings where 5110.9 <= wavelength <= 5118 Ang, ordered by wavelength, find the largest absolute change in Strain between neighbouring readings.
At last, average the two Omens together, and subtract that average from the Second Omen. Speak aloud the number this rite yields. 0.022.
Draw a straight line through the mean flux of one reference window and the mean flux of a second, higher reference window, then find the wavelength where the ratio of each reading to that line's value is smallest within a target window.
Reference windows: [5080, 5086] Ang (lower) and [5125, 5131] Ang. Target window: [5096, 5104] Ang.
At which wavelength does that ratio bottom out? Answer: 5102.10 Ang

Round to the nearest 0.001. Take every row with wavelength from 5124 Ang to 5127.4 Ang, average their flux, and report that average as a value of 0.583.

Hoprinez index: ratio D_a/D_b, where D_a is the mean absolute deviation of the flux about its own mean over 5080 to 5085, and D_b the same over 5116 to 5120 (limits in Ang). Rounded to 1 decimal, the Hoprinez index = 0.8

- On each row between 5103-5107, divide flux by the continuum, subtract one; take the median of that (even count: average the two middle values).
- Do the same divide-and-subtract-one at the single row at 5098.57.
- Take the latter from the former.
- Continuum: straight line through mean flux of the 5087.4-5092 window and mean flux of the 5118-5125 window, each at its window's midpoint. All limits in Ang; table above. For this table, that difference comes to -0.11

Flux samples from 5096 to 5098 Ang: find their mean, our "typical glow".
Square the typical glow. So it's 0.349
